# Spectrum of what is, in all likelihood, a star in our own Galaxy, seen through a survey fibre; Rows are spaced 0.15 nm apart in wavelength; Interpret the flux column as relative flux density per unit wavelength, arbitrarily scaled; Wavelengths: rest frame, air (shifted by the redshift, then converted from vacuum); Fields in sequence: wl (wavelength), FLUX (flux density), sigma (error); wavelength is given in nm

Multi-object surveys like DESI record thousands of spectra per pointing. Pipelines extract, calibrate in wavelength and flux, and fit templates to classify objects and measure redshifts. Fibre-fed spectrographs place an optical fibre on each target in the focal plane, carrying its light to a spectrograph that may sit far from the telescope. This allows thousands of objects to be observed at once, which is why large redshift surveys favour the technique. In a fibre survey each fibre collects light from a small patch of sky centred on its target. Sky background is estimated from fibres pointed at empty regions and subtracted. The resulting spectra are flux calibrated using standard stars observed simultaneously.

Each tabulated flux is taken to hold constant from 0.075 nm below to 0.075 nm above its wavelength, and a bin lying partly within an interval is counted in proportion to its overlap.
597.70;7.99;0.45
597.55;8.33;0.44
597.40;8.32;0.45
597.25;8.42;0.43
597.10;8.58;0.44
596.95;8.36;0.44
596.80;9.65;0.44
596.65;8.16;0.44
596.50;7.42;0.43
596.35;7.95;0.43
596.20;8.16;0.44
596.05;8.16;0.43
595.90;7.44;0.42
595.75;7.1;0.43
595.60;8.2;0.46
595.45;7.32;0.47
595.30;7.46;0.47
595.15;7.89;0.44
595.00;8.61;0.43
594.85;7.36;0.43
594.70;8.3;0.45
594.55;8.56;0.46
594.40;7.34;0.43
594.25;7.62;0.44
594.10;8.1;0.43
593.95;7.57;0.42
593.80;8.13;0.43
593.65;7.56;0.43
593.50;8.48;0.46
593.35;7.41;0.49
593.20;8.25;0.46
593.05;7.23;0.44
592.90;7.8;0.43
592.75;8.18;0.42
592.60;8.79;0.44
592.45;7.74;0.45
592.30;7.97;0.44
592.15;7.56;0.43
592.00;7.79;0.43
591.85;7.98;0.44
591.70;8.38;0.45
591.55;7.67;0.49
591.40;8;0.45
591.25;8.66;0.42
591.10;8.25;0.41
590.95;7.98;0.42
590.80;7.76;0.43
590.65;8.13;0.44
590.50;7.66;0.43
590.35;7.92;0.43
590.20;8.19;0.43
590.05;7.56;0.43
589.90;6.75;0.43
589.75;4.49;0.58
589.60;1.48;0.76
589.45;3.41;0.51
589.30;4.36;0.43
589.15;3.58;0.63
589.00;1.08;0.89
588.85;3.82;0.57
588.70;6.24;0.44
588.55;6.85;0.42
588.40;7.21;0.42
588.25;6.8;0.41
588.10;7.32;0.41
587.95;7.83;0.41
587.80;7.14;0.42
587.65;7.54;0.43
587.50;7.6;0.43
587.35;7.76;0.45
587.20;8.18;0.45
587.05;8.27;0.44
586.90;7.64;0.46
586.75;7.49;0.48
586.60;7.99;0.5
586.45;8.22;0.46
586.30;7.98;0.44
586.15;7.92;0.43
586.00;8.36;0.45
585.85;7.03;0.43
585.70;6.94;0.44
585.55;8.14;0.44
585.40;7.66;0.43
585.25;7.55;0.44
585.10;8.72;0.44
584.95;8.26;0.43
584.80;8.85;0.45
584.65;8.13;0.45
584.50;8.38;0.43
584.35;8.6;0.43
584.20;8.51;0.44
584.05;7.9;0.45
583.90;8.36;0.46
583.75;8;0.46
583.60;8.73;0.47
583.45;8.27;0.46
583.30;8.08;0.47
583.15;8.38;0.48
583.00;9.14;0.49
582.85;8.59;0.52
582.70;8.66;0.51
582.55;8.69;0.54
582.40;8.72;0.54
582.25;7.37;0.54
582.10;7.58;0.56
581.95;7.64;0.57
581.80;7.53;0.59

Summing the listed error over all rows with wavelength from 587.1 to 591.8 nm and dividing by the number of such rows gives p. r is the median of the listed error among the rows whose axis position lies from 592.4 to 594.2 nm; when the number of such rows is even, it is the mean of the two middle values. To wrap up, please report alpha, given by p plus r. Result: 0.91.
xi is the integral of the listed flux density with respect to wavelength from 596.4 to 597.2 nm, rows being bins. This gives 6.73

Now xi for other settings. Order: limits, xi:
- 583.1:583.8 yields 5.81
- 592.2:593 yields 6.44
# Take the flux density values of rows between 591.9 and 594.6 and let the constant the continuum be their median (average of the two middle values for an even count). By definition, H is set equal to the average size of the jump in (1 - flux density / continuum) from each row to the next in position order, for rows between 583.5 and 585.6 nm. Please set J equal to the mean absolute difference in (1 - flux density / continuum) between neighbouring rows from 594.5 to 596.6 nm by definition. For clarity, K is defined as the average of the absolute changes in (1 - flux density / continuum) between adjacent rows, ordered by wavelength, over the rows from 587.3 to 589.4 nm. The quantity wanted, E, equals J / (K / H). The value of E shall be 0.038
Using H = 0.062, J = 0.074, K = 0.12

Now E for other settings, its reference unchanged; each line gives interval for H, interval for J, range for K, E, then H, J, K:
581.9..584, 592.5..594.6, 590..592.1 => 0.088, 0.050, 0.089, 0.05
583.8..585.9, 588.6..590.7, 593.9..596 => 0.141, 0.064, 0.188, 0.08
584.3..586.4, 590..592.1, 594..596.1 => 0.042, 0.070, 0.051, 0.09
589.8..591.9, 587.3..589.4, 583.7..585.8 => 0.104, 0.057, 0.120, 0.07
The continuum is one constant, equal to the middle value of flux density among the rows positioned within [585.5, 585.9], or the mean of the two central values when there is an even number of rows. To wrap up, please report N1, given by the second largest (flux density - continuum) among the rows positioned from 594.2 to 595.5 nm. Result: 1.5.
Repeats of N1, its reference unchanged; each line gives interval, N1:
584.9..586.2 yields 1.3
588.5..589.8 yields -0.8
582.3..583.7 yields 1.7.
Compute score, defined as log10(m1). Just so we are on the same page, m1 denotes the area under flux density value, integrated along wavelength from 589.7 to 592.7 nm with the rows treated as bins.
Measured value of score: 1.37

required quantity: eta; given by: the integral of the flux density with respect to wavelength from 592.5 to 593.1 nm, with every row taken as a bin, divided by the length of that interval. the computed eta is 8.02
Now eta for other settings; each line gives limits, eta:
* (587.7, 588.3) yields 7.30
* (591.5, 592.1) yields 7.95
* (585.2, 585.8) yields 7.55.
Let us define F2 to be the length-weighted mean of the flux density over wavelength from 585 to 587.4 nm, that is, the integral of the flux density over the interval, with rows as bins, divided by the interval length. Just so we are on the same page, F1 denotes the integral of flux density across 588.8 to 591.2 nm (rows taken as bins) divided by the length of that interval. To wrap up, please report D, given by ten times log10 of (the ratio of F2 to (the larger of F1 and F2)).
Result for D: 0.0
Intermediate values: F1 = 5.8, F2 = 7.87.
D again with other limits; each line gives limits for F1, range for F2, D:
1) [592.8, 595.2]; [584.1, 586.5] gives 0.0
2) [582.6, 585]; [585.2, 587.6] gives -0.3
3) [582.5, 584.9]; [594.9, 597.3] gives -0.2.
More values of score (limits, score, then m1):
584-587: 1.38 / 24.0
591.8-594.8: 1.38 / 23.7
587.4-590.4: 1.24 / 17.6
